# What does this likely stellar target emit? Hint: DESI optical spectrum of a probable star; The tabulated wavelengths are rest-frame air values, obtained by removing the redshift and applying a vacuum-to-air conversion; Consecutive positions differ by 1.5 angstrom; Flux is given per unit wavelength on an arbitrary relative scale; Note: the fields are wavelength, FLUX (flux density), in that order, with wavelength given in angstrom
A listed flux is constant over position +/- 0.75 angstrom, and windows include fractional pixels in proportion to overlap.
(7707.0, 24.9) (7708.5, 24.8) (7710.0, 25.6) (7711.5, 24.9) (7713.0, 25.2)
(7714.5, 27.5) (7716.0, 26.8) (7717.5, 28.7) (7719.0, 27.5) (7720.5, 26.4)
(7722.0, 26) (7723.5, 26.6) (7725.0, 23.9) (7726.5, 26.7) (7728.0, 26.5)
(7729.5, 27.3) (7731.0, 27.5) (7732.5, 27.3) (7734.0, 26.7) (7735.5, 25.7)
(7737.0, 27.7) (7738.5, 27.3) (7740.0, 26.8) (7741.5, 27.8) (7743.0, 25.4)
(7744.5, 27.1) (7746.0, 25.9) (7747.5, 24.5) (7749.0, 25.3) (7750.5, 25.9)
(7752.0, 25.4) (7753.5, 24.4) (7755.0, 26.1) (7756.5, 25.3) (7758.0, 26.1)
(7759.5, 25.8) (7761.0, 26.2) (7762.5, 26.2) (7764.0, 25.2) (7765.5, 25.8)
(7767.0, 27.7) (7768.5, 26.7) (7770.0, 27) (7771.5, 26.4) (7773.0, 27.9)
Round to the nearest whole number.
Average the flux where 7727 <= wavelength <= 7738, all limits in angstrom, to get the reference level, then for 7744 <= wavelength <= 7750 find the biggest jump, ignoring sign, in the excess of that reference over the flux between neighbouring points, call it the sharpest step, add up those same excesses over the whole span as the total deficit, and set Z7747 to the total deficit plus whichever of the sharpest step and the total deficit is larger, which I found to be 10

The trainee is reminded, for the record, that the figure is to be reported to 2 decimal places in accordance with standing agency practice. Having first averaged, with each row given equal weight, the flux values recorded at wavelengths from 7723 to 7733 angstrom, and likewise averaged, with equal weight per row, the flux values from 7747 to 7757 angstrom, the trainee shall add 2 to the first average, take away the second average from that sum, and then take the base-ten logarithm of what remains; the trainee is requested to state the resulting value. 0.51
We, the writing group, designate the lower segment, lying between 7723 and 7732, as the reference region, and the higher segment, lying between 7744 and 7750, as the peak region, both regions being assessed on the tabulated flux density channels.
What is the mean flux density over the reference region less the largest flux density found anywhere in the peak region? -0.7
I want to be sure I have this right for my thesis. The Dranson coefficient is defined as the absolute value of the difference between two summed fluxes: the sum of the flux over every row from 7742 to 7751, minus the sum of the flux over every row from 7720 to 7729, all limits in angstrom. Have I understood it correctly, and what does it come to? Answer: 2.0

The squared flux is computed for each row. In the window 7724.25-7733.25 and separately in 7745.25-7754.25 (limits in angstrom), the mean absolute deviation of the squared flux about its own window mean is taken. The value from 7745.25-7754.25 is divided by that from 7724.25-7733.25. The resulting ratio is 0.6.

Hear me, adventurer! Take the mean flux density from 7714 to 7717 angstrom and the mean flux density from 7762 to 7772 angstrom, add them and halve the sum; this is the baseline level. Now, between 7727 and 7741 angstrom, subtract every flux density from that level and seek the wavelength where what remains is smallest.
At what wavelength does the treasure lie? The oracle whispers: 7737.0 angstrom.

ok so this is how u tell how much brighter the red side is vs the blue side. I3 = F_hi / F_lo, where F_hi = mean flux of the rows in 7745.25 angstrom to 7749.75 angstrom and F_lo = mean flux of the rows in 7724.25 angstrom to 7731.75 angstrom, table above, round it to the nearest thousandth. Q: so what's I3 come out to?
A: 0.957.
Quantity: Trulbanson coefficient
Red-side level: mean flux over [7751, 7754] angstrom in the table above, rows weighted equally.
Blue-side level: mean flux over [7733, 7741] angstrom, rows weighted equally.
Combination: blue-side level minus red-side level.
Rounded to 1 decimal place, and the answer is 1.9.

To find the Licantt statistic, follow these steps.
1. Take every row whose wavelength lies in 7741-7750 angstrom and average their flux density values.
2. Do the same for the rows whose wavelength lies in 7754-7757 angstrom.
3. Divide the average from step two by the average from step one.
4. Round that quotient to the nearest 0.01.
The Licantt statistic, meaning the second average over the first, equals 0.99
